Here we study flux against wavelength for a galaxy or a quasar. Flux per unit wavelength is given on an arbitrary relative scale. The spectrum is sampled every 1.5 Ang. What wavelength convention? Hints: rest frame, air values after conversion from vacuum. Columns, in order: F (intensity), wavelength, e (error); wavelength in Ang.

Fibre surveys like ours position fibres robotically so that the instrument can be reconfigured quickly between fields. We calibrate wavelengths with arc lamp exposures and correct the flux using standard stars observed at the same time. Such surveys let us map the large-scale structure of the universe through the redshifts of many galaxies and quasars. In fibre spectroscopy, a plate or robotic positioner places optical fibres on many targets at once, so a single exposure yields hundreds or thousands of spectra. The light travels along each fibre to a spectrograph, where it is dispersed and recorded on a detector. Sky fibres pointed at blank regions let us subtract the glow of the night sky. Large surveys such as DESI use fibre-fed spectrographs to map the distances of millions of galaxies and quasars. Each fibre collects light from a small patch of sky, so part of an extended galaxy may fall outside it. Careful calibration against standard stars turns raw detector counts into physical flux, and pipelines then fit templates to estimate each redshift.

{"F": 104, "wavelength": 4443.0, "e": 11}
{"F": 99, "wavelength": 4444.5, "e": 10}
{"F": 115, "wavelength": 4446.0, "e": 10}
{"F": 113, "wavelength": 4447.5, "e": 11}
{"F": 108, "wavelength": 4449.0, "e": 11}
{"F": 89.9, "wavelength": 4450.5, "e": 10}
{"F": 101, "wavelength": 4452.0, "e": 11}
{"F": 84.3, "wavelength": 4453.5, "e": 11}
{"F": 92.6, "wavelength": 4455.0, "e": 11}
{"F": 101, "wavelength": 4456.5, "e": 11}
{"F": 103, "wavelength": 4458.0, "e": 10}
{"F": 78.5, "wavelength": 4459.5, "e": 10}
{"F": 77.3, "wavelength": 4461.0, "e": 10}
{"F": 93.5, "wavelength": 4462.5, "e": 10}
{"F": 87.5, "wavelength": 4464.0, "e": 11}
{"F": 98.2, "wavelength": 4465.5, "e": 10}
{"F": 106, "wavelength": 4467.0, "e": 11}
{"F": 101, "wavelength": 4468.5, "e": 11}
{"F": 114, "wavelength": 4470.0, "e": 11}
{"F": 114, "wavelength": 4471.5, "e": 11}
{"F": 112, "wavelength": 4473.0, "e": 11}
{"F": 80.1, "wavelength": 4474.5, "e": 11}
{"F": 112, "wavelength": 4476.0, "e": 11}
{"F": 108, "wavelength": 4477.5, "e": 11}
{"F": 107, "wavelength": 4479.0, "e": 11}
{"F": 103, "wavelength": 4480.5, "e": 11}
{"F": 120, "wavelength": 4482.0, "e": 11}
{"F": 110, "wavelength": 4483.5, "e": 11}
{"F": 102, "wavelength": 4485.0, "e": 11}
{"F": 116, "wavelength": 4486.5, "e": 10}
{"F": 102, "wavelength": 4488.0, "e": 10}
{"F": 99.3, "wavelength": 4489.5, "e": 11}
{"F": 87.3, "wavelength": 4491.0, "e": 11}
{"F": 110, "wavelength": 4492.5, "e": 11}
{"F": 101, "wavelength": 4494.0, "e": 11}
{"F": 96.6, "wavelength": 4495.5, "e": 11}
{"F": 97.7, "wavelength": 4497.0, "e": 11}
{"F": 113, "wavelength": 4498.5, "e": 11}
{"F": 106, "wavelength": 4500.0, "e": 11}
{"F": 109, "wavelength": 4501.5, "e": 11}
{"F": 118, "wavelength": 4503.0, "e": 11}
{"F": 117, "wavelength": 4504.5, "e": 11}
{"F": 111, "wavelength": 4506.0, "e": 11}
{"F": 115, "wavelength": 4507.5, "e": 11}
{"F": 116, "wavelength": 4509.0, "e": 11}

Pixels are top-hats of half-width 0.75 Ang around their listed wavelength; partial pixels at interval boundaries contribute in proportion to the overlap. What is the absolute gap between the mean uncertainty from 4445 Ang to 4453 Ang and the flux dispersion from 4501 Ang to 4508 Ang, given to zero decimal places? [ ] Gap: 7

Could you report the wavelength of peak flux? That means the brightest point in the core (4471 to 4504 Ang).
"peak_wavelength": 4482.0 Ang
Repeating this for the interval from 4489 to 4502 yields 4498.5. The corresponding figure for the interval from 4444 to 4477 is 4446.0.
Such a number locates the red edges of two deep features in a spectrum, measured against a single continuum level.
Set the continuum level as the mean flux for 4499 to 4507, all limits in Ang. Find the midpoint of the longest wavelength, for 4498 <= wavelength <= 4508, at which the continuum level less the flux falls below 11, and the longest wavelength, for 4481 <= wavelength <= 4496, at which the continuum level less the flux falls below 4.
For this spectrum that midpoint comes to 4500.0 Ang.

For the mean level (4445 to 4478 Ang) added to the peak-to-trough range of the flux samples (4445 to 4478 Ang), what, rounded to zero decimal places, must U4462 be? 137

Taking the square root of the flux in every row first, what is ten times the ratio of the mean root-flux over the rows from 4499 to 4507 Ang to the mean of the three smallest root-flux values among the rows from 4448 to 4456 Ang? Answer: 11.2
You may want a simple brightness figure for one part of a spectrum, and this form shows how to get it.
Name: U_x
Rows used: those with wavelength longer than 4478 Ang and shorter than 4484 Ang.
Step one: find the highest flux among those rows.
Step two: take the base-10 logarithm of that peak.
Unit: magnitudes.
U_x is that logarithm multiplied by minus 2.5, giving -5.20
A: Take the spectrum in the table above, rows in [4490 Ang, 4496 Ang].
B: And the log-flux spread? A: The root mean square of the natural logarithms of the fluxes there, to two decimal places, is 4.59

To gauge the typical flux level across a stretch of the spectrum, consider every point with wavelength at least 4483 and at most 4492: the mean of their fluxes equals 103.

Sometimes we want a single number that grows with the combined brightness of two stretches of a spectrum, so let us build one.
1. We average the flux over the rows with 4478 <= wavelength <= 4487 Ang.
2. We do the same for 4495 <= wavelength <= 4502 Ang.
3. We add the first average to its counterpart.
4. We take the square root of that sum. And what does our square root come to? 14.6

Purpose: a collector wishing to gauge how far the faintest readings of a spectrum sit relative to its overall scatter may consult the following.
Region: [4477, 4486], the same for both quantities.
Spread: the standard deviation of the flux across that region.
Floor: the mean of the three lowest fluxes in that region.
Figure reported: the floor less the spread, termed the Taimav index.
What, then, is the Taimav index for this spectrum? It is 98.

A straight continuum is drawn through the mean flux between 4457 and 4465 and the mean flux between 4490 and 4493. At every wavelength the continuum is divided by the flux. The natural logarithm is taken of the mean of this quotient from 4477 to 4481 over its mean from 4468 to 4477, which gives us 0.00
